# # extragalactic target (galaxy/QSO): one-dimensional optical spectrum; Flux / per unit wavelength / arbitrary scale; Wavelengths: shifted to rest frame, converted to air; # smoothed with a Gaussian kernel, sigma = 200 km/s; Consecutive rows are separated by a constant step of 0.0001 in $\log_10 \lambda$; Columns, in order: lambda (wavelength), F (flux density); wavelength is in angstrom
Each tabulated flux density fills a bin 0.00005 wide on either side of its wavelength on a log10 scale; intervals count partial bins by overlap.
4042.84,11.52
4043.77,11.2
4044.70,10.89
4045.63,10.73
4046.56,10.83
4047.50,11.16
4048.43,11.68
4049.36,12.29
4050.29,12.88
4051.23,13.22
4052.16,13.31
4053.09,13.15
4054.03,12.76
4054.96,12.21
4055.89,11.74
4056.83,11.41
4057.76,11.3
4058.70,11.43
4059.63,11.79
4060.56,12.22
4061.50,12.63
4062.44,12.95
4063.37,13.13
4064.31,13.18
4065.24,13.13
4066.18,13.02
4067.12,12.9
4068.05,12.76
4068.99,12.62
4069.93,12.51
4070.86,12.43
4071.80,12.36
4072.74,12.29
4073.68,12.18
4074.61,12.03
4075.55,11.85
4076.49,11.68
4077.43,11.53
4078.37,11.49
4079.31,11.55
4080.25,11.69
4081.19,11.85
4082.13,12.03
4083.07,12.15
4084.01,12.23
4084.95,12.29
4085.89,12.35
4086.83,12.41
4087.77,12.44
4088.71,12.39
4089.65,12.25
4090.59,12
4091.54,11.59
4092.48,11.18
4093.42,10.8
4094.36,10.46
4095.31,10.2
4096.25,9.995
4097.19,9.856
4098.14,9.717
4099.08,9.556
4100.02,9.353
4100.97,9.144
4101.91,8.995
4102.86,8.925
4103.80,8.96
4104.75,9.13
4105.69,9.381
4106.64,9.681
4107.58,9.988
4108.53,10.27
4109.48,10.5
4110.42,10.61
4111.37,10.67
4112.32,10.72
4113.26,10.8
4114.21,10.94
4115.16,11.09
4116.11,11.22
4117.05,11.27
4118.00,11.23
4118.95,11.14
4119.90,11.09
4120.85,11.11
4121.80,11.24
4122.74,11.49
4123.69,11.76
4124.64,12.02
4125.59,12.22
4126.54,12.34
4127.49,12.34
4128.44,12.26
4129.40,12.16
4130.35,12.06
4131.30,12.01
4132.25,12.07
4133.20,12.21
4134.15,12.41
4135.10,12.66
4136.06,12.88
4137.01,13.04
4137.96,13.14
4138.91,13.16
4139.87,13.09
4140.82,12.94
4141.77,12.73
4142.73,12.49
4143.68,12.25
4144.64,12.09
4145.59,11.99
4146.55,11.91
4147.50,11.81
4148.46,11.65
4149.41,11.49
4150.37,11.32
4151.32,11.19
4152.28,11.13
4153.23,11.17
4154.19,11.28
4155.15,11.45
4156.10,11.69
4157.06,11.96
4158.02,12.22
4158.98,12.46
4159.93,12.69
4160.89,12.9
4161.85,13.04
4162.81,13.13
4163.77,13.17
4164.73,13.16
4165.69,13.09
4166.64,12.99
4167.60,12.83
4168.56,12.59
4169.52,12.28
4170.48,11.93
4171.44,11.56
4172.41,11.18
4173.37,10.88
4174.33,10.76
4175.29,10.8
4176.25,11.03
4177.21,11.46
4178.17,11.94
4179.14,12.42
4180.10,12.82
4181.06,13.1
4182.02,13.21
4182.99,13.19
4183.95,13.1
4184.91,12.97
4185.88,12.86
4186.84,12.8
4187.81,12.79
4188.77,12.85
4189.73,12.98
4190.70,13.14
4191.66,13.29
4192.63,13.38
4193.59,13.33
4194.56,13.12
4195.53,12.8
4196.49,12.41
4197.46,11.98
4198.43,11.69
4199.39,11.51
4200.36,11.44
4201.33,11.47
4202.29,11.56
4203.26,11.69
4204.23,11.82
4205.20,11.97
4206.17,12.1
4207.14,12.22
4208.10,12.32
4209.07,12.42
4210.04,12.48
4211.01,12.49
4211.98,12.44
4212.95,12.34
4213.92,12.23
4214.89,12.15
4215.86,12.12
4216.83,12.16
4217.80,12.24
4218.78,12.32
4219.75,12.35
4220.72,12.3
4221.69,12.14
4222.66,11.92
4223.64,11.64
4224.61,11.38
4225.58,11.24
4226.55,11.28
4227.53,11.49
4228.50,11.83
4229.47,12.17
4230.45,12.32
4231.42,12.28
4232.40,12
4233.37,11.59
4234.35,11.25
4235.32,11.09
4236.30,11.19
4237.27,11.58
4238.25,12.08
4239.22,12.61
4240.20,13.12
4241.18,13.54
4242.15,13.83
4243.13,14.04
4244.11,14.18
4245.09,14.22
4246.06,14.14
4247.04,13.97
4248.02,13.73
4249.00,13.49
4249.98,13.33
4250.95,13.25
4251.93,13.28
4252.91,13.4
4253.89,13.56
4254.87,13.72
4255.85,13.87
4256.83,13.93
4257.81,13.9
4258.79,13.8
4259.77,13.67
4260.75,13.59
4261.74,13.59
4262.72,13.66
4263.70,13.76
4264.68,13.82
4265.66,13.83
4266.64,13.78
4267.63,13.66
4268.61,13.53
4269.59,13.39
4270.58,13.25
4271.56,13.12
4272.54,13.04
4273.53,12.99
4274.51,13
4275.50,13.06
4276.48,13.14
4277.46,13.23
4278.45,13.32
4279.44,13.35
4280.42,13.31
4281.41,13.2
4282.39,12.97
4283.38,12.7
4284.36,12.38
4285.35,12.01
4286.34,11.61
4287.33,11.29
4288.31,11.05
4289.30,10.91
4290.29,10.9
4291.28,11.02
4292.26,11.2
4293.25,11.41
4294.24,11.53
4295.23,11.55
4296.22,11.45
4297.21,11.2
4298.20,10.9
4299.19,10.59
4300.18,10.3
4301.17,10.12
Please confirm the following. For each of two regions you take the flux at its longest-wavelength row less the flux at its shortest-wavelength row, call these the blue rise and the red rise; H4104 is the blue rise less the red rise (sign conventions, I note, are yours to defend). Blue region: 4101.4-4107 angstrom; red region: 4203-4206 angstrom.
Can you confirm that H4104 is 0.41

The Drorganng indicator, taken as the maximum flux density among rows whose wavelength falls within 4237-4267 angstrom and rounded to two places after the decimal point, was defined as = 14.22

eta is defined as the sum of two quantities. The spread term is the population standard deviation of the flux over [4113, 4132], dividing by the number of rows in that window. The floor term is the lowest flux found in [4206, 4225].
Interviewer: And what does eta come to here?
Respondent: 11.9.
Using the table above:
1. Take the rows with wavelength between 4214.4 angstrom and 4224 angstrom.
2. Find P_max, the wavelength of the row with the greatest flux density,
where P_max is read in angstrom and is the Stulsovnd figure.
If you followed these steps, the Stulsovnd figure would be 4219.75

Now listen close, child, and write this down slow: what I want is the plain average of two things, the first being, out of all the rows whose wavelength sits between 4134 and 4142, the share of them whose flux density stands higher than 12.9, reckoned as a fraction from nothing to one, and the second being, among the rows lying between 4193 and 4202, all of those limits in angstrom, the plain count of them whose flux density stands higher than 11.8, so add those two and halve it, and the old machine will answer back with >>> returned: 2.8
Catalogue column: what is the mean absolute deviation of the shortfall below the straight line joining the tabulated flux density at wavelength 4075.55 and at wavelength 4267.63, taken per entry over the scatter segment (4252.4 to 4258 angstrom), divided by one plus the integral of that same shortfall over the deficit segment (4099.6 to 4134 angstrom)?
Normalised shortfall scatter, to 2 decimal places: 0.00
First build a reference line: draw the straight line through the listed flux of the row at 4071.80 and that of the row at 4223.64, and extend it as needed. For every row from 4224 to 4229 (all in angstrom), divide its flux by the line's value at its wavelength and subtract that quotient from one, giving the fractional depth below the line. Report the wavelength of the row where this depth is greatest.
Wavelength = 4225.58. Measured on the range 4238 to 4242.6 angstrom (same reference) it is 4238.25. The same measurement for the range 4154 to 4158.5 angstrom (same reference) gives 4154.19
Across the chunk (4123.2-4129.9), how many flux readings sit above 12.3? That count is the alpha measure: 2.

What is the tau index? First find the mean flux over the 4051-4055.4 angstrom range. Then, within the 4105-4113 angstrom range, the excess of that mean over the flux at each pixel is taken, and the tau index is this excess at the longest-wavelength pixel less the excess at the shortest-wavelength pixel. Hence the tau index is -1.3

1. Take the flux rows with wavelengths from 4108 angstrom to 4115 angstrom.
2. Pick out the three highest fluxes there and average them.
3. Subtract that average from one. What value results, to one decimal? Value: -9.8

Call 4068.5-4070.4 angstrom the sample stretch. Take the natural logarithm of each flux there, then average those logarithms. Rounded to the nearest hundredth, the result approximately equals 2.53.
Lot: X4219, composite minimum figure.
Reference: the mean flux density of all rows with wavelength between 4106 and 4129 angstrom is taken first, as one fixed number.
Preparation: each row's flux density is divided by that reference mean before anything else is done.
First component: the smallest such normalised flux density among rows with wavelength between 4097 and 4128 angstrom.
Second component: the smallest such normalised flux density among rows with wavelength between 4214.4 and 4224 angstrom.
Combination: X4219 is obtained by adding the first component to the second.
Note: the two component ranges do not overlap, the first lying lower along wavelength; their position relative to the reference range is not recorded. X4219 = 1.84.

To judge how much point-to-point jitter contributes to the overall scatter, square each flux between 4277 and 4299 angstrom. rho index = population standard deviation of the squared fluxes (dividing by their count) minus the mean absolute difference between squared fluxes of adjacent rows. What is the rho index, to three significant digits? 17.7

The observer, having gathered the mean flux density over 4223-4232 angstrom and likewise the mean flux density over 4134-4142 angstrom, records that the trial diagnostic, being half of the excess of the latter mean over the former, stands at 0.6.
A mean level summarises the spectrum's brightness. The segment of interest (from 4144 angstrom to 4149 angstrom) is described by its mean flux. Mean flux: 11.9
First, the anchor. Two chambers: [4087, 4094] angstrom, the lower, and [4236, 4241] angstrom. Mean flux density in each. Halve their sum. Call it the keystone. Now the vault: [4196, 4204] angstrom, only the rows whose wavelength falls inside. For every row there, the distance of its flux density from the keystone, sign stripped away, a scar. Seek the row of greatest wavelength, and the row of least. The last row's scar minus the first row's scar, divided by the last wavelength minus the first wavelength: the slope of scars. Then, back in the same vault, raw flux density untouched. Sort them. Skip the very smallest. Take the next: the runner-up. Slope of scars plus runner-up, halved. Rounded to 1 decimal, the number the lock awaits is 5.7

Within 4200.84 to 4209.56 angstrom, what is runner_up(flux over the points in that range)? 12.32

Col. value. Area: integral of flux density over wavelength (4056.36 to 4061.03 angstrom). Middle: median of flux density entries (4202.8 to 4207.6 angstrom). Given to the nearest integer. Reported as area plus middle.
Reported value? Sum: 66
